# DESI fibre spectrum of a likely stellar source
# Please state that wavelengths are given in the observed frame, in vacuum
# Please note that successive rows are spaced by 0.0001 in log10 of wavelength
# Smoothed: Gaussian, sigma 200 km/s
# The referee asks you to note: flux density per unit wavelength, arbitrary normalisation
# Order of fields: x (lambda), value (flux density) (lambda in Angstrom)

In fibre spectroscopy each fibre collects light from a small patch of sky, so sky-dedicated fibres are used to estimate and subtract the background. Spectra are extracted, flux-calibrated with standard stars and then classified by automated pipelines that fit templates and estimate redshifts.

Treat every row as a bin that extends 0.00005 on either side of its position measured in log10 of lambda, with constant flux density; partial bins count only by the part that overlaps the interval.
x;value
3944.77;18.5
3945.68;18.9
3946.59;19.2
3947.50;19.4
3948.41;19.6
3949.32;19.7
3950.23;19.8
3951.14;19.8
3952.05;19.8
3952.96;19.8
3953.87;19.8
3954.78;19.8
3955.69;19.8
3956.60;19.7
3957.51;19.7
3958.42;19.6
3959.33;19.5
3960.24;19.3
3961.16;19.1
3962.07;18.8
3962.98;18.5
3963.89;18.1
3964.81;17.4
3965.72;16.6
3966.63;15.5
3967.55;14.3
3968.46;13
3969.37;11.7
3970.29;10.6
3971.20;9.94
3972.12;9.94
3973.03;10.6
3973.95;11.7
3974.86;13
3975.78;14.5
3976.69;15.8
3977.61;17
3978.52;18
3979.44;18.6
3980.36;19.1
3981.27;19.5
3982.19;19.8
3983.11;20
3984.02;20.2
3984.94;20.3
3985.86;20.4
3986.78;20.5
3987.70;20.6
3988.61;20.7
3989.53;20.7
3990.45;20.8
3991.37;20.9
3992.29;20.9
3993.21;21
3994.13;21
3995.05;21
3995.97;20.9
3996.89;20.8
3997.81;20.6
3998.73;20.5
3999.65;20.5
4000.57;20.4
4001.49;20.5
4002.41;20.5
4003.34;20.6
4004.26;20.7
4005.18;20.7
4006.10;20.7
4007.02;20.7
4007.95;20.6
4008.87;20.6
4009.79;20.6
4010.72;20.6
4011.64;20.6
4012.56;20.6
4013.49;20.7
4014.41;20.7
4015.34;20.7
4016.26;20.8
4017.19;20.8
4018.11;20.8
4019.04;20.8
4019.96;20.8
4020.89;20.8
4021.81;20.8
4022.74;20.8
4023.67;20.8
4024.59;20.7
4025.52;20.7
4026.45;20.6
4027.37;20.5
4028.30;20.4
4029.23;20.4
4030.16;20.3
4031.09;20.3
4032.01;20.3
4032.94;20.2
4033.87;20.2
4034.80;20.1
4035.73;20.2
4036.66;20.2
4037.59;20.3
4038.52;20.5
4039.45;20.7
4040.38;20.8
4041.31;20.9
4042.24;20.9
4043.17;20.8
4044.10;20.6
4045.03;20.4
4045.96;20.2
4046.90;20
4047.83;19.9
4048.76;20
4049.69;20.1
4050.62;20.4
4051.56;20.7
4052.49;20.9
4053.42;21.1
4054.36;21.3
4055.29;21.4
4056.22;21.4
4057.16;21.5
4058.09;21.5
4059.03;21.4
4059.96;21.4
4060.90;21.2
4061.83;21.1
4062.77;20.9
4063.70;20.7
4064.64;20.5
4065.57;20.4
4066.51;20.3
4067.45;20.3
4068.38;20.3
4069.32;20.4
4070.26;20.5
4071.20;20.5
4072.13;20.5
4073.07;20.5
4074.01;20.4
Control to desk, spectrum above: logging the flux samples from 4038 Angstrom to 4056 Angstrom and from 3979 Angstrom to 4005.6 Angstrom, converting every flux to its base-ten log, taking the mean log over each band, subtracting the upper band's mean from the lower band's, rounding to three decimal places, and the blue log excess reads -0.004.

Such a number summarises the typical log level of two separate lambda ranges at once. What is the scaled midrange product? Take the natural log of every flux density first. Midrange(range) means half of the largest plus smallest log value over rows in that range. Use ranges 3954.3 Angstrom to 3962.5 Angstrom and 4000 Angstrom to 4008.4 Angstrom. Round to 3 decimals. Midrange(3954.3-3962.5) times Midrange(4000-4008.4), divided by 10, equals 0.895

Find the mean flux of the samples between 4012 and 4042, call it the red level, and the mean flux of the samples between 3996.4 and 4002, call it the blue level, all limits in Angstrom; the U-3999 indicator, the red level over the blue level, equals 1.0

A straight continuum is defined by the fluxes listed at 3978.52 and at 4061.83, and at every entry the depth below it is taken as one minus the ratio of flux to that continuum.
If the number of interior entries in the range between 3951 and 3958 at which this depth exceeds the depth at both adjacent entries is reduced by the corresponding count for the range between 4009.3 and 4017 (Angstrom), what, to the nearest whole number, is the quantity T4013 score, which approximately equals -2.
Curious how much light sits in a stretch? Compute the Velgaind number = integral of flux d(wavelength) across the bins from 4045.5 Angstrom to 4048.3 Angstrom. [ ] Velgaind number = 56.0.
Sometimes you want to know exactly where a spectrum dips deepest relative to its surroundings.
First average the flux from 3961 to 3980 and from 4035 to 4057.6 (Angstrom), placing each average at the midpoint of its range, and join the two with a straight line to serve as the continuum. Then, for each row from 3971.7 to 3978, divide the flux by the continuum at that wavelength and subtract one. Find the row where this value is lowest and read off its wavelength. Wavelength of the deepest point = 3972.12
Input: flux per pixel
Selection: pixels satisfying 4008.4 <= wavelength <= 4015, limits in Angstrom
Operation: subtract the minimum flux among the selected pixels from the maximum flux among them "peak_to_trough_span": 0.10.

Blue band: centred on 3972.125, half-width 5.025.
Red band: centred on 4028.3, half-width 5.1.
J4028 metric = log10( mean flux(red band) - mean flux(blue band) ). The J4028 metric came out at 0.91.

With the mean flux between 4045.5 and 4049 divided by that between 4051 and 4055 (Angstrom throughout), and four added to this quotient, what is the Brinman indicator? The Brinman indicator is 4.95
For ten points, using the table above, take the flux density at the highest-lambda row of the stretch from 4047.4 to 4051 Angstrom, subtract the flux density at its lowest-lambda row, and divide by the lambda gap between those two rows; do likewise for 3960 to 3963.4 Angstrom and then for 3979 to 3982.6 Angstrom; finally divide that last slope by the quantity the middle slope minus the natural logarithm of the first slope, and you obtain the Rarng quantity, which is 0.306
